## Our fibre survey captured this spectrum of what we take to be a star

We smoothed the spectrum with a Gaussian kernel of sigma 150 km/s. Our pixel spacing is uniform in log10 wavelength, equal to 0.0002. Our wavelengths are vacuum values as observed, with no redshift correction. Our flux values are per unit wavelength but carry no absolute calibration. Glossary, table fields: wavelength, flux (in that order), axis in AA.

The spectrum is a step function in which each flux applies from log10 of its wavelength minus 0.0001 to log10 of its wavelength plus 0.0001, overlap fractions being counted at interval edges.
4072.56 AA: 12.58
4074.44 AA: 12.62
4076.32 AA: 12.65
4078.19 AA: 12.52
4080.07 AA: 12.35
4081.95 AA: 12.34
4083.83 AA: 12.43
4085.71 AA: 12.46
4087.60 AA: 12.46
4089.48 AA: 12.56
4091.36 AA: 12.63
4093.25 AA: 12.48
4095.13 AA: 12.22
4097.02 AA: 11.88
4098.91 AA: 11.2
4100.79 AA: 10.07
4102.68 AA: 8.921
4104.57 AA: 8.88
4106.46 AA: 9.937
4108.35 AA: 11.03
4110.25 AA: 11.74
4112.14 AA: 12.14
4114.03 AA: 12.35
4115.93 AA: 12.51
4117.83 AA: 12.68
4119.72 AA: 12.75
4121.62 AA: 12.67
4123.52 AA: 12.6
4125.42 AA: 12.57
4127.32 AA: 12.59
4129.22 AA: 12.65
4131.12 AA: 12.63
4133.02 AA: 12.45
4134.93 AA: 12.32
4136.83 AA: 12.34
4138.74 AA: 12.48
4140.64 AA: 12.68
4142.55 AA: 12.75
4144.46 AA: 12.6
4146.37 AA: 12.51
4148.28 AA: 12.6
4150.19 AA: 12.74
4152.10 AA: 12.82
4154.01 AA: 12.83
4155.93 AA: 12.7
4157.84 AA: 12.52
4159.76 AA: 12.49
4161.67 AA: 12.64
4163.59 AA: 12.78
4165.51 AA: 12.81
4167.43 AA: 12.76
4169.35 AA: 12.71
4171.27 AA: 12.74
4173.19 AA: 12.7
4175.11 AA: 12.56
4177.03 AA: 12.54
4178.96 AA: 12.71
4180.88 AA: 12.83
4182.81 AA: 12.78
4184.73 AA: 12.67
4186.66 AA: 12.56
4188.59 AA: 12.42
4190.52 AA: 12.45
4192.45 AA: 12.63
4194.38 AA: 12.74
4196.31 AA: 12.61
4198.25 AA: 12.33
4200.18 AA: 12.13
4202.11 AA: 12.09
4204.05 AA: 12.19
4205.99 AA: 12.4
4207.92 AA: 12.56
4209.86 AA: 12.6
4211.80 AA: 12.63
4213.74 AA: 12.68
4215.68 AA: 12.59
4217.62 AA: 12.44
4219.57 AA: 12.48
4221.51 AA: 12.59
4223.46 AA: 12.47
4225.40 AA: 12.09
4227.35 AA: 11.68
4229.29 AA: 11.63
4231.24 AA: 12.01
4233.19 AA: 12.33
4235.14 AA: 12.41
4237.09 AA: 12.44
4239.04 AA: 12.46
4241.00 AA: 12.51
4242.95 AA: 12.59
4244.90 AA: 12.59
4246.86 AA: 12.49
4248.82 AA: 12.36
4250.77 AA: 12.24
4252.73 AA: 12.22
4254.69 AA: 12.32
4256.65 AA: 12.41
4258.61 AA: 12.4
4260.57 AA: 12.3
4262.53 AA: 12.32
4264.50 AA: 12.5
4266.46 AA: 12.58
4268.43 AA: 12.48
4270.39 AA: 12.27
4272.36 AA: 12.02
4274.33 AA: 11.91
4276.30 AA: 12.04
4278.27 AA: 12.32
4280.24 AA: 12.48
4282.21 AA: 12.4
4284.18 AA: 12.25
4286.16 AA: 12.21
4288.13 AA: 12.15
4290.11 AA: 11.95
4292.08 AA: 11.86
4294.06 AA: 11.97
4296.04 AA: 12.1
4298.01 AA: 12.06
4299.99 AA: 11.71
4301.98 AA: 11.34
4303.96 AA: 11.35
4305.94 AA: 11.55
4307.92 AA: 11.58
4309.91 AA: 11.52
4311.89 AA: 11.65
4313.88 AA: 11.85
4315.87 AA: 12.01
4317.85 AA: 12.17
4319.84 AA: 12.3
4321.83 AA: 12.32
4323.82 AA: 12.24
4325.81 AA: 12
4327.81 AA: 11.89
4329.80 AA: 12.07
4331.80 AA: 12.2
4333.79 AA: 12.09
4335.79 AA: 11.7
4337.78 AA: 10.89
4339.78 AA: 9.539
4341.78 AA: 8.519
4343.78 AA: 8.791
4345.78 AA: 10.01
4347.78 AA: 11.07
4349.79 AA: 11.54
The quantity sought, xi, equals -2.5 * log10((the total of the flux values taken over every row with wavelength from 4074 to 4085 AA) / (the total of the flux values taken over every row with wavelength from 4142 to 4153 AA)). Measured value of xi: 0.02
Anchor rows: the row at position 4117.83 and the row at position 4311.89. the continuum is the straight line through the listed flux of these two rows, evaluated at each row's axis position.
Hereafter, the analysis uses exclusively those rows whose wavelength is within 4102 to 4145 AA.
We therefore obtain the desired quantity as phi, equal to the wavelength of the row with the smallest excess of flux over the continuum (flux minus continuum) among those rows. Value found 4104.57 AA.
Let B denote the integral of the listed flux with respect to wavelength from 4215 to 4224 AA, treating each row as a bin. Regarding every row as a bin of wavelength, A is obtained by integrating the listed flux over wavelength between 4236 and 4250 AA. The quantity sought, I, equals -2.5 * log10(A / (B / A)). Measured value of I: -6.1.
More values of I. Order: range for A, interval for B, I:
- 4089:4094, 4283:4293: -3.8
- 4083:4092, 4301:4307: -5.7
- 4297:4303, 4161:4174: -3.7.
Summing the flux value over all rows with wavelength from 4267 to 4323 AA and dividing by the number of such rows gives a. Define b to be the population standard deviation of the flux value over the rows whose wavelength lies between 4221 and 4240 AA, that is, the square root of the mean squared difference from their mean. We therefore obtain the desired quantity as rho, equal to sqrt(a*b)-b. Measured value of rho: 1.6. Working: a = 12.0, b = 0.32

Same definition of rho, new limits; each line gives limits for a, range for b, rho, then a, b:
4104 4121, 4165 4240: 1.5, 11.6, 0.28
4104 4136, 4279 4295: 1.4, 12.0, 0.21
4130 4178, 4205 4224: 1.0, 12.6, 0.09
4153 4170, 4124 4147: 1.1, 12.7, 0.13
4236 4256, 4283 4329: 1.6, 12.4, 0.29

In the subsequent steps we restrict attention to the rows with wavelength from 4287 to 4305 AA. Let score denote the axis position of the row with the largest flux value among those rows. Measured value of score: 4288.13 AA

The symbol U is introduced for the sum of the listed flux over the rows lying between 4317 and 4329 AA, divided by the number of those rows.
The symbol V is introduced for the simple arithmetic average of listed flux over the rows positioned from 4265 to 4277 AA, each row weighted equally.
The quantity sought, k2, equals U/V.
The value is 0.99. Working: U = 12.2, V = 12.2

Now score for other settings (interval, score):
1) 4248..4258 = 4256.65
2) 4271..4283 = 4280.24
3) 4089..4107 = 4091.36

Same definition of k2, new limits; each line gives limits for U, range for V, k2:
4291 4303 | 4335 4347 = 1.19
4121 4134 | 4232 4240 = 1.01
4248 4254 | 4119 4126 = 0.97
